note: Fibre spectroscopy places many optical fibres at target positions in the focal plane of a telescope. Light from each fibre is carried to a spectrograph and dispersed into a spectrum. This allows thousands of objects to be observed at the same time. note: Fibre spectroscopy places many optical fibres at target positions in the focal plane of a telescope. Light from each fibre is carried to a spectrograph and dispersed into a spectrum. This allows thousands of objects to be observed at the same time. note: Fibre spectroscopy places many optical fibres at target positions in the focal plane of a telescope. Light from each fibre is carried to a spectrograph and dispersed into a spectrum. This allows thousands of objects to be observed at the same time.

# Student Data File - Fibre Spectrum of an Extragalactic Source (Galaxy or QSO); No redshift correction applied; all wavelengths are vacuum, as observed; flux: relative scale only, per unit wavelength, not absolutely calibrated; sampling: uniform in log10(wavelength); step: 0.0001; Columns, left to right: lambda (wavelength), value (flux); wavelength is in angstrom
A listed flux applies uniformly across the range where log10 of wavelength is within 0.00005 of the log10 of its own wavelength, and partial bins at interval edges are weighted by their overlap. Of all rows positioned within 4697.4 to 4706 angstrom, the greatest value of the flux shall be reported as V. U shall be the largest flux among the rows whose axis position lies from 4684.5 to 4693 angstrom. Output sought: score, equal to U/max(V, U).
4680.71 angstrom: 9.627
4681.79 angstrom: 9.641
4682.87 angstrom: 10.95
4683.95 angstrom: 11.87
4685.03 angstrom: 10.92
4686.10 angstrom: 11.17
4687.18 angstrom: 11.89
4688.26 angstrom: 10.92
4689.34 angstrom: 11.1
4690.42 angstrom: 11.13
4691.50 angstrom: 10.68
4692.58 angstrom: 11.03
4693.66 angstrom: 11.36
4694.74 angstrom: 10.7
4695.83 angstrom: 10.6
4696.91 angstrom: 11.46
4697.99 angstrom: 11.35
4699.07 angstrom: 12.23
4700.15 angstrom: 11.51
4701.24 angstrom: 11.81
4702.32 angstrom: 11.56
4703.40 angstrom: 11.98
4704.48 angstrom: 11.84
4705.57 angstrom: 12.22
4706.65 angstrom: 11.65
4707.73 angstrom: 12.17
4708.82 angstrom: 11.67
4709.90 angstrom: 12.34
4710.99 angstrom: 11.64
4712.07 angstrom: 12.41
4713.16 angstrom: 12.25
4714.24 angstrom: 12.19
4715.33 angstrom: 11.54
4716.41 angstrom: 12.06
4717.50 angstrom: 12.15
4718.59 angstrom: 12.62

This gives 0.97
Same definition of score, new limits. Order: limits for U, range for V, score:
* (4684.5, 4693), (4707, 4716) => 0.96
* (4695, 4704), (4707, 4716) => 0.99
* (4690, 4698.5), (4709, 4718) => 0.92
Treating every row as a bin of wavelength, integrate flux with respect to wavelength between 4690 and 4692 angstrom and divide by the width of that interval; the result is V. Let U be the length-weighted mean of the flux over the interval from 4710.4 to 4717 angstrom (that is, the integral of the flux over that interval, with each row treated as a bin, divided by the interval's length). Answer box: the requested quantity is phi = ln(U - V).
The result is 0.1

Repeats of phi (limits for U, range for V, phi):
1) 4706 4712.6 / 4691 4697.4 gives 0.0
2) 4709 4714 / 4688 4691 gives 0.1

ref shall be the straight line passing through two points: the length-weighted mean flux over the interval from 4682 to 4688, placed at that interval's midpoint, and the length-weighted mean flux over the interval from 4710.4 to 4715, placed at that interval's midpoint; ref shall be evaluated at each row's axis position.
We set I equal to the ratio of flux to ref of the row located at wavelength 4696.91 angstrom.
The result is 0.99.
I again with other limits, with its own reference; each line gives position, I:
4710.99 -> 0.97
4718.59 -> 1.03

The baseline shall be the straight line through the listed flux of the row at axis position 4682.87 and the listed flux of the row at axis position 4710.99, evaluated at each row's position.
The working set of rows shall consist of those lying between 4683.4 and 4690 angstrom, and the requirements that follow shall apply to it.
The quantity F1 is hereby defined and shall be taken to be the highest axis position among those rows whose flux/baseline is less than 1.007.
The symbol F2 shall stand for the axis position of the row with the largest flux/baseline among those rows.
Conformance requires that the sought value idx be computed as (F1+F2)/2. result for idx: 4686.6 angstrom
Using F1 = 4689.34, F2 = 4683.95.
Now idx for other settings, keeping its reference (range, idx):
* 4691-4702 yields 4698.5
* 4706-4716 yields 4713.7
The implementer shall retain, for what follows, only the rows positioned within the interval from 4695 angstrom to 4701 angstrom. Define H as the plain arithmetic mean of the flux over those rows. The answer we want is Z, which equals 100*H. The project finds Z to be 1143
